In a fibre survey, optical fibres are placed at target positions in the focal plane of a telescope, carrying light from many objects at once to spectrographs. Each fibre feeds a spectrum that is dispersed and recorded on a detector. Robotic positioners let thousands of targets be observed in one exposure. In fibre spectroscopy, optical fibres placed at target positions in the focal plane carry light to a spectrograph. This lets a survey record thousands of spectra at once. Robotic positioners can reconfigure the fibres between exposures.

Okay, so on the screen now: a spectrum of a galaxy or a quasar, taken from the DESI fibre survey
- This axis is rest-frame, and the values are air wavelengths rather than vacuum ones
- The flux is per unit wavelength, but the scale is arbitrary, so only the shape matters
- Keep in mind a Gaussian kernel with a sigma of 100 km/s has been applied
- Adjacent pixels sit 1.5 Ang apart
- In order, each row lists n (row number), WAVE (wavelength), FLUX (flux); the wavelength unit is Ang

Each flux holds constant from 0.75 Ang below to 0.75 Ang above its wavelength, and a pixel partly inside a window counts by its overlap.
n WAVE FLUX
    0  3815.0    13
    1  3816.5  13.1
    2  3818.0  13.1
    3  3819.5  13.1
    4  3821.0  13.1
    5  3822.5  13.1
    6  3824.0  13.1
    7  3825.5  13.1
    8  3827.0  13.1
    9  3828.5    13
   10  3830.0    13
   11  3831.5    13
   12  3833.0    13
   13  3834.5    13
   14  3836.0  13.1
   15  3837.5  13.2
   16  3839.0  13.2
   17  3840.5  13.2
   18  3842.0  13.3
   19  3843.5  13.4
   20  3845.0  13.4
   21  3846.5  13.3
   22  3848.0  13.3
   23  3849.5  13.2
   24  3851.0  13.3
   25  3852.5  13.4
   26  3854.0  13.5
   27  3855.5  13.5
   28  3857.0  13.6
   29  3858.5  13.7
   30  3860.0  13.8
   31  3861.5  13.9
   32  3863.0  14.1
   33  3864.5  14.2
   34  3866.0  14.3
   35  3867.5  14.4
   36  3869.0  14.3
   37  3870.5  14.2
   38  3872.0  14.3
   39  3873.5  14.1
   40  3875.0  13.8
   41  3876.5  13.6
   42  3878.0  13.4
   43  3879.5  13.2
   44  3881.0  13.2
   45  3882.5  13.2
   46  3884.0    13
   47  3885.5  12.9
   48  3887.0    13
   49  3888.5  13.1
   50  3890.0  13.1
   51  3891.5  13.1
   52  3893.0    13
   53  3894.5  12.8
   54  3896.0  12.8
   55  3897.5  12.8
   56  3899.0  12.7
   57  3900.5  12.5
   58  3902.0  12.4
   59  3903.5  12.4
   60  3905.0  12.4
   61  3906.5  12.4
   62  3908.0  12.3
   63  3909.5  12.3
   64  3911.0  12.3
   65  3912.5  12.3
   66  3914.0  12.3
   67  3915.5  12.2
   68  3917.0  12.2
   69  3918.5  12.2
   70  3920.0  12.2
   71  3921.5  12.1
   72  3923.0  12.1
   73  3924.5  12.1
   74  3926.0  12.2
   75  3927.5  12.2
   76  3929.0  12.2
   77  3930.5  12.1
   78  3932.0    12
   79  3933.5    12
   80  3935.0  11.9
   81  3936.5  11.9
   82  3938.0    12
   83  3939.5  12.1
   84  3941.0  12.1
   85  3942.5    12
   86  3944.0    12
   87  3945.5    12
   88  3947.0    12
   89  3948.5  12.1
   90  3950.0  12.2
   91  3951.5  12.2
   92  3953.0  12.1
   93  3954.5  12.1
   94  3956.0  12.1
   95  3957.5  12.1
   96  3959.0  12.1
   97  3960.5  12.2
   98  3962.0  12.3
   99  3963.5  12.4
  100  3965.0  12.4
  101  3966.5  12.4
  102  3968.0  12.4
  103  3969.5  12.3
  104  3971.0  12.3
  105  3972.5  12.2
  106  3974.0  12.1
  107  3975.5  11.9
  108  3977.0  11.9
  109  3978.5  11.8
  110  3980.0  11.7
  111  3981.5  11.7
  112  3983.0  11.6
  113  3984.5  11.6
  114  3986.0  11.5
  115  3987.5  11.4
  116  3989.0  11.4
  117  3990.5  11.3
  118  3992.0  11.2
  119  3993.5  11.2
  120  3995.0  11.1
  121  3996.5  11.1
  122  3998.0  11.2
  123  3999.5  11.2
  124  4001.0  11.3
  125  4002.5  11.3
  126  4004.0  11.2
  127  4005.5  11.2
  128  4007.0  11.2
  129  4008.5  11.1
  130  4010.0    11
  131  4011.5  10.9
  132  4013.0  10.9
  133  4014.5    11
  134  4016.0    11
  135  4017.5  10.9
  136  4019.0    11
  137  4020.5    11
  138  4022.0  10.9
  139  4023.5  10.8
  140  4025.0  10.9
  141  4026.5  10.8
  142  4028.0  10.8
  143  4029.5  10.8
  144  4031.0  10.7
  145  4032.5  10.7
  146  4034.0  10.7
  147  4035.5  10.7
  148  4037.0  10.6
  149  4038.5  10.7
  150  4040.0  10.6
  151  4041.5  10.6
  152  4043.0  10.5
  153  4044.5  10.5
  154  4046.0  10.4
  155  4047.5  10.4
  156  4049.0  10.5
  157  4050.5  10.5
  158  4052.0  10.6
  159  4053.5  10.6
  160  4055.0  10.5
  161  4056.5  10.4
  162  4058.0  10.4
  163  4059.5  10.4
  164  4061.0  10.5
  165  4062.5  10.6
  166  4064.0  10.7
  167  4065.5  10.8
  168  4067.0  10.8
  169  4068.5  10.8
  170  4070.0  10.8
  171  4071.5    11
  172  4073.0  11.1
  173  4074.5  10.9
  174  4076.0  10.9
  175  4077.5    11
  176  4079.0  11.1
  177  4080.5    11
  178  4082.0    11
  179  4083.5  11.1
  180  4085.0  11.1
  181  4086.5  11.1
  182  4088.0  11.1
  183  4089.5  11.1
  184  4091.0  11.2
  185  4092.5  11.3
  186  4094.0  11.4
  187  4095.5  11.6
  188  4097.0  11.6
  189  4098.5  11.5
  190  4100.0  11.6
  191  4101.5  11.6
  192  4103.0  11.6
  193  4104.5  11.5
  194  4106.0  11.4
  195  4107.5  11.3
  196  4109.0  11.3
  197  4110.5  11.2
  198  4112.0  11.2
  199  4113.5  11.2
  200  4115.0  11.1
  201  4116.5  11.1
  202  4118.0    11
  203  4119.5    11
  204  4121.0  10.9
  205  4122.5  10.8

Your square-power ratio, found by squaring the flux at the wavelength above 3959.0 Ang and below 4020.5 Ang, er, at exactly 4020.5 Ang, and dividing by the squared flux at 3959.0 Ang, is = 0.826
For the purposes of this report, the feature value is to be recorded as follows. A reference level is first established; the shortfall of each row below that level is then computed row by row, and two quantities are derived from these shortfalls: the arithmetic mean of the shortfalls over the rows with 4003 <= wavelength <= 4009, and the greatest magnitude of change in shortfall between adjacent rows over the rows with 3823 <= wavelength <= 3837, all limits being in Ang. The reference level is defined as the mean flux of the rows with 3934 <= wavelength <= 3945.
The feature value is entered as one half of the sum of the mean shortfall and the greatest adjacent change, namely 0.46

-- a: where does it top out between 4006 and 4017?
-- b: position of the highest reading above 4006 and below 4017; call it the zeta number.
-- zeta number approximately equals 4007.0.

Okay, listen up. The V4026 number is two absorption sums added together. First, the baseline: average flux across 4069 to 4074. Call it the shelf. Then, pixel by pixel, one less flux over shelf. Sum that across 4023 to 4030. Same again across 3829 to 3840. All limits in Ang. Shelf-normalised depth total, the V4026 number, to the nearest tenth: -1.3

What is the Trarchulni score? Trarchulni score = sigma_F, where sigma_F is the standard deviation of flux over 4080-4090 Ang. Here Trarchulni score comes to 0.05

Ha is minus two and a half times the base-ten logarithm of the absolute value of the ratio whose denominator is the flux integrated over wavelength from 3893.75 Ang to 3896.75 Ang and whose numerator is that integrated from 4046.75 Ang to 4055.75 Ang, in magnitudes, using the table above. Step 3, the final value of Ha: -1.0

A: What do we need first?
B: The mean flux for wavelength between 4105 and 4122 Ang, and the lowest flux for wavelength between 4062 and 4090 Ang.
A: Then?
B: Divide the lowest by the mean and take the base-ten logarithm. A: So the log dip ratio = -0.022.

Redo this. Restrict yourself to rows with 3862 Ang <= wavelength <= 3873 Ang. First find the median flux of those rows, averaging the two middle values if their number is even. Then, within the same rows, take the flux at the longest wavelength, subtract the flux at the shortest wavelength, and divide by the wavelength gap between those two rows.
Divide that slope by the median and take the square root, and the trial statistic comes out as 0.04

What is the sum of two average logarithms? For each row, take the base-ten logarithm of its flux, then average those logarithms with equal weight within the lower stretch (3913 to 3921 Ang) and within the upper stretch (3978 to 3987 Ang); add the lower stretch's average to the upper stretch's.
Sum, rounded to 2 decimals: 2.15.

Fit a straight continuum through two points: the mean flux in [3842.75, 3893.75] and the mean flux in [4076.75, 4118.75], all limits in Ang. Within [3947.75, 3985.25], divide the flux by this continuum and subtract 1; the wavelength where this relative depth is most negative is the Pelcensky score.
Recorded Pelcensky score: 3983.0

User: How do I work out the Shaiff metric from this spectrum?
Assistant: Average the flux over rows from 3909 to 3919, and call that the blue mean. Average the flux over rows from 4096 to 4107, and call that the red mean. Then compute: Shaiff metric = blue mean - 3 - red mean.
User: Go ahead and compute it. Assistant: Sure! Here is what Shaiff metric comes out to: -2.3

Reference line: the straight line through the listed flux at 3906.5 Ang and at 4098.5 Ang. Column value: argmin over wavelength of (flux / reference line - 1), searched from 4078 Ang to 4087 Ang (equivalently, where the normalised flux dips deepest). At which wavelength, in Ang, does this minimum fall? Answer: 4080.5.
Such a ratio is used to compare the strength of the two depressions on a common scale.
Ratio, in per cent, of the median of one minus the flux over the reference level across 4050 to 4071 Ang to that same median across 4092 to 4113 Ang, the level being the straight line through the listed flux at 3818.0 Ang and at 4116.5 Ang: -354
